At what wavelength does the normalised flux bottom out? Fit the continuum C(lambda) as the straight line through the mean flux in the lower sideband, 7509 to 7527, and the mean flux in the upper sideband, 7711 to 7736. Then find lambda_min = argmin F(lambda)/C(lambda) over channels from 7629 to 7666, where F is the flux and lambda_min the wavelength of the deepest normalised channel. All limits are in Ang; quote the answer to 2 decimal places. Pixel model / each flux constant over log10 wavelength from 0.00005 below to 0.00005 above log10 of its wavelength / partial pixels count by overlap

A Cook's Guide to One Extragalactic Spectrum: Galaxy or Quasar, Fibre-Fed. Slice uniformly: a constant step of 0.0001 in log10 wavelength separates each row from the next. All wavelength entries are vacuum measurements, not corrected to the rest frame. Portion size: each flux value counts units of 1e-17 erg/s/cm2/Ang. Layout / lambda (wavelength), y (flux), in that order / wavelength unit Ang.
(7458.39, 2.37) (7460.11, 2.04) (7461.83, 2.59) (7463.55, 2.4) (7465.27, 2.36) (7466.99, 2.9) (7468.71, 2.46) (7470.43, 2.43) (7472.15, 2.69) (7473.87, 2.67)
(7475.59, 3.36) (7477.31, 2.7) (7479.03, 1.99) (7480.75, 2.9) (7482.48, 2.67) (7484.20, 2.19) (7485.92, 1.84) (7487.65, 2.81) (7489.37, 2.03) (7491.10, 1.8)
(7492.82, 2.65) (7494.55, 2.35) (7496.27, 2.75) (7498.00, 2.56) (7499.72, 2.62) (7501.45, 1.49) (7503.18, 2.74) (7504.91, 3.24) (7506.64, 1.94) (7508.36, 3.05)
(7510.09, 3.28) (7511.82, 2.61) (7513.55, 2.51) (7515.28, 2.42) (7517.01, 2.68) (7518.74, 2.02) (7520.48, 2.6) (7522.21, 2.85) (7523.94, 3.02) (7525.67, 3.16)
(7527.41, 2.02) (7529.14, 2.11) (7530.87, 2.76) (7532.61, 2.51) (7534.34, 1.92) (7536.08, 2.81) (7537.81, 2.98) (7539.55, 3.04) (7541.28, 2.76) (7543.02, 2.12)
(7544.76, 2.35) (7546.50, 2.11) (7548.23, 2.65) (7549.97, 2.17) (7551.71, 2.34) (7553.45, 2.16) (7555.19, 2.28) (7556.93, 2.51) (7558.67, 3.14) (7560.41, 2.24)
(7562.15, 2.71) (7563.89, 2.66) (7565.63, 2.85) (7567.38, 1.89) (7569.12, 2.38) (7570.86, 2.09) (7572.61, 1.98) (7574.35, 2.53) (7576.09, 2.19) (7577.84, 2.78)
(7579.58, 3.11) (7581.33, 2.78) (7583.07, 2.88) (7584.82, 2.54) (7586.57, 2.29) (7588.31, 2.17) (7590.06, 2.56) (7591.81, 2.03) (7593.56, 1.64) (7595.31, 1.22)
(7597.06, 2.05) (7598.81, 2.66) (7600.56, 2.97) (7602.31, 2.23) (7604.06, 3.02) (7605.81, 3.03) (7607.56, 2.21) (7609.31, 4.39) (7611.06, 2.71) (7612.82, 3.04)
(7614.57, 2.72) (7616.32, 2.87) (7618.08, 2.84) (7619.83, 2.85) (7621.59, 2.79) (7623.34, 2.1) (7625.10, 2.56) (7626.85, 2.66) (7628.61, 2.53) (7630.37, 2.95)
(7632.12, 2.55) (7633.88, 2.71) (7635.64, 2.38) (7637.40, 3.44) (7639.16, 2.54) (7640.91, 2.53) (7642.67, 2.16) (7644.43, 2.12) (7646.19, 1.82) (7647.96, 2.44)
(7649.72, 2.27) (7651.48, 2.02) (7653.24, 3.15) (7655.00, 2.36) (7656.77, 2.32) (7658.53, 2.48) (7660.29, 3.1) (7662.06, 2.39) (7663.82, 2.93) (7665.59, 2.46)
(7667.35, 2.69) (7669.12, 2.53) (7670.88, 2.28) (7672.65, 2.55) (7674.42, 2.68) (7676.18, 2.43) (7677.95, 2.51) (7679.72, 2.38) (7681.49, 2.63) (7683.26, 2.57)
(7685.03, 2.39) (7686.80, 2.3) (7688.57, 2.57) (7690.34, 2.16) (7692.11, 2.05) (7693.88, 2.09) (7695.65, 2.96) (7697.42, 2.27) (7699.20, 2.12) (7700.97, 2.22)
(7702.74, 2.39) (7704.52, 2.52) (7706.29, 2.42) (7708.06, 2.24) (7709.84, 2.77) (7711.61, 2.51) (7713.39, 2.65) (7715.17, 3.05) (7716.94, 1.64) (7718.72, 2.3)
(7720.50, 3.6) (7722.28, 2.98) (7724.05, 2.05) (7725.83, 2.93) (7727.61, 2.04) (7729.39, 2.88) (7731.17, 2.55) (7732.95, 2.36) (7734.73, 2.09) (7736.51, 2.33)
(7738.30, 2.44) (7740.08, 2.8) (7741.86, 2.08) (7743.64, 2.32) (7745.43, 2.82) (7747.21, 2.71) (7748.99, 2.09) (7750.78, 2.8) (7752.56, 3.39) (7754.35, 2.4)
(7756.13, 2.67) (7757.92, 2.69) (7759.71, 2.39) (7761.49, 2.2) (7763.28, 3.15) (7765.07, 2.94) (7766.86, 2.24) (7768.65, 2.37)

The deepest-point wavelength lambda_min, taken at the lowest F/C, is 7646.19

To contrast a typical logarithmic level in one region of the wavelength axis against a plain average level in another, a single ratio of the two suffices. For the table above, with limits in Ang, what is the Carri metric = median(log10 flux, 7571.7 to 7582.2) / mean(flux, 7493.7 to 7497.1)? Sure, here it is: 0.17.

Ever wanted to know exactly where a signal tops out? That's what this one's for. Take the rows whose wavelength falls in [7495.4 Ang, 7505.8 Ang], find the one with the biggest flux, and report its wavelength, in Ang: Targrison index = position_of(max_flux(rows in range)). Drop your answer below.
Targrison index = 7504.91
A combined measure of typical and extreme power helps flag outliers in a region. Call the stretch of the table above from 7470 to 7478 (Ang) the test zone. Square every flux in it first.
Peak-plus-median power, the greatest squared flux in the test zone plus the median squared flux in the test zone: 19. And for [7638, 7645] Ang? 12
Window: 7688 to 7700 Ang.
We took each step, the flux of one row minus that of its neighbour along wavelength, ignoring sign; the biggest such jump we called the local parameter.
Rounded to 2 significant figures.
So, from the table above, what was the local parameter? 0.87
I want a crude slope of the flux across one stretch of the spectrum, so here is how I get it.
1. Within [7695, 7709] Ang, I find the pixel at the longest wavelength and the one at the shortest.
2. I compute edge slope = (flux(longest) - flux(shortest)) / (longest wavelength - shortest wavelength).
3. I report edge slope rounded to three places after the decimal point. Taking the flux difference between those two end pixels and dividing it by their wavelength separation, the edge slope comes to -0.058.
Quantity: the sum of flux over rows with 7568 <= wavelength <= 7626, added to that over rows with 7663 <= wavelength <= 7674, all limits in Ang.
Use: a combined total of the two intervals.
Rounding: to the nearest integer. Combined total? 100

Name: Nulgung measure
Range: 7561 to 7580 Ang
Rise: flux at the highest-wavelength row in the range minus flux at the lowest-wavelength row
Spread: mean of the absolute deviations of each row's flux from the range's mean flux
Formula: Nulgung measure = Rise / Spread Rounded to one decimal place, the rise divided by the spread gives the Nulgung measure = 1.2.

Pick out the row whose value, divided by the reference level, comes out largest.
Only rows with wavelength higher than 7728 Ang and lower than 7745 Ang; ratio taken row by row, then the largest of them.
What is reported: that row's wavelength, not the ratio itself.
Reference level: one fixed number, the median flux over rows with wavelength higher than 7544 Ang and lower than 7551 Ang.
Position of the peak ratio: 7729.39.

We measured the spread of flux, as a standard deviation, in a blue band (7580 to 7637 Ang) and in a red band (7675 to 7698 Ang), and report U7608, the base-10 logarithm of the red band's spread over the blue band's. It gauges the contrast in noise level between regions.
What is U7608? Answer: -0.3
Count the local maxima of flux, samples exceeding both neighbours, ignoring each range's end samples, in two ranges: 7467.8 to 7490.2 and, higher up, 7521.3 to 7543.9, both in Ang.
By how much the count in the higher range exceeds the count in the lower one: -1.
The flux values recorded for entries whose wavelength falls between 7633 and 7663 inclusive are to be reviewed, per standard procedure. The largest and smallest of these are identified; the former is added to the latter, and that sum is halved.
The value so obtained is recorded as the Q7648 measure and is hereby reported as 2.63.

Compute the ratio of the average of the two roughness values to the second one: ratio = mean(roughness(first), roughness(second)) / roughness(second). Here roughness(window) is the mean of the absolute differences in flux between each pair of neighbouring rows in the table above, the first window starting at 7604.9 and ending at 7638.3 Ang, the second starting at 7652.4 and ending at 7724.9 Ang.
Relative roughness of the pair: 1.2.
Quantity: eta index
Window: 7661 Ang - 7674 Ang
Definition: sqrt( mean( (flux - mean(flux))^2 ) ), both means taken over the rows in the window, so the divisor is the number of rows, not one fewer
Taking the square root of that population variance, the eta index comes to 0.20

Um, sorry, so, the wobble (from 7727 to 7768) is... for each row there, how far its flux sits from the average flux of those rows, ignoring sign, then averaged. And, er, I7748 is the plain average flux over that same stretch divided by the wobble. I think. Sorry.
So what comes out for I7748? 8.4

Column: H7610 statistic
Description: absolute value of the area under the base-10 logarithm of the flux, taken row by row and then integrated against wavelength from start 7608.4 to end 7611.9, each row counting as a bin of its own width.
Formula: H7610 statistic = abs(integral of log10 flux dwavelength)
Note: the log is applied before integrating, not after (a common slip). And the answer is 1.88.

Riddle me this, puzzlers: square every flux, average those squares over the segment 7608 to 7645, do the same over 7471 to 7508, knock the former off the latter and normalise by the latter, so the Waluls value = -0.21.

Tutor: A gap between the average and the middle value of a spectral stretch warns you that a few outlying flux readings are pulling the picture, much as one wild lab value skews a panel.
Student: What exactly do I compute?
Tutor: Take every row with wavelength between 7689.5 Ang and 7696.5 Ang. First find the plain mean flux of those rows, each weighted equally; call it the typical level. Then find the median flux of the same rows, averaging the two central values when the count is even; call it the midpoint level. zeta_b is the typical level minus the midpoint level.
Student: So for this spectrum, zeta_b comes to 0.19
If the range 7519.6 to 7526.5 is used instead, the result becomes -0.03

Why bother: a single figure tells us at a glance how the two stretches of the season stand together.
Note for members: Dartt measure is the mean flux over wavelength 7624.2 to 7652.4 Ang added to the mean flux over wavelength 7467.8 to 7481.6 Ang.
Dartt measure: 5.13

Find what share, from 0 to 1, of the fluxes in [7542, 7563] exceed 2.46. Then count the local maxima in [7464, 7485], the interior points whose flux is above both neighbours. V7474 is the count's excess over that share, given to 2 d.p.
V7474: 3.67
